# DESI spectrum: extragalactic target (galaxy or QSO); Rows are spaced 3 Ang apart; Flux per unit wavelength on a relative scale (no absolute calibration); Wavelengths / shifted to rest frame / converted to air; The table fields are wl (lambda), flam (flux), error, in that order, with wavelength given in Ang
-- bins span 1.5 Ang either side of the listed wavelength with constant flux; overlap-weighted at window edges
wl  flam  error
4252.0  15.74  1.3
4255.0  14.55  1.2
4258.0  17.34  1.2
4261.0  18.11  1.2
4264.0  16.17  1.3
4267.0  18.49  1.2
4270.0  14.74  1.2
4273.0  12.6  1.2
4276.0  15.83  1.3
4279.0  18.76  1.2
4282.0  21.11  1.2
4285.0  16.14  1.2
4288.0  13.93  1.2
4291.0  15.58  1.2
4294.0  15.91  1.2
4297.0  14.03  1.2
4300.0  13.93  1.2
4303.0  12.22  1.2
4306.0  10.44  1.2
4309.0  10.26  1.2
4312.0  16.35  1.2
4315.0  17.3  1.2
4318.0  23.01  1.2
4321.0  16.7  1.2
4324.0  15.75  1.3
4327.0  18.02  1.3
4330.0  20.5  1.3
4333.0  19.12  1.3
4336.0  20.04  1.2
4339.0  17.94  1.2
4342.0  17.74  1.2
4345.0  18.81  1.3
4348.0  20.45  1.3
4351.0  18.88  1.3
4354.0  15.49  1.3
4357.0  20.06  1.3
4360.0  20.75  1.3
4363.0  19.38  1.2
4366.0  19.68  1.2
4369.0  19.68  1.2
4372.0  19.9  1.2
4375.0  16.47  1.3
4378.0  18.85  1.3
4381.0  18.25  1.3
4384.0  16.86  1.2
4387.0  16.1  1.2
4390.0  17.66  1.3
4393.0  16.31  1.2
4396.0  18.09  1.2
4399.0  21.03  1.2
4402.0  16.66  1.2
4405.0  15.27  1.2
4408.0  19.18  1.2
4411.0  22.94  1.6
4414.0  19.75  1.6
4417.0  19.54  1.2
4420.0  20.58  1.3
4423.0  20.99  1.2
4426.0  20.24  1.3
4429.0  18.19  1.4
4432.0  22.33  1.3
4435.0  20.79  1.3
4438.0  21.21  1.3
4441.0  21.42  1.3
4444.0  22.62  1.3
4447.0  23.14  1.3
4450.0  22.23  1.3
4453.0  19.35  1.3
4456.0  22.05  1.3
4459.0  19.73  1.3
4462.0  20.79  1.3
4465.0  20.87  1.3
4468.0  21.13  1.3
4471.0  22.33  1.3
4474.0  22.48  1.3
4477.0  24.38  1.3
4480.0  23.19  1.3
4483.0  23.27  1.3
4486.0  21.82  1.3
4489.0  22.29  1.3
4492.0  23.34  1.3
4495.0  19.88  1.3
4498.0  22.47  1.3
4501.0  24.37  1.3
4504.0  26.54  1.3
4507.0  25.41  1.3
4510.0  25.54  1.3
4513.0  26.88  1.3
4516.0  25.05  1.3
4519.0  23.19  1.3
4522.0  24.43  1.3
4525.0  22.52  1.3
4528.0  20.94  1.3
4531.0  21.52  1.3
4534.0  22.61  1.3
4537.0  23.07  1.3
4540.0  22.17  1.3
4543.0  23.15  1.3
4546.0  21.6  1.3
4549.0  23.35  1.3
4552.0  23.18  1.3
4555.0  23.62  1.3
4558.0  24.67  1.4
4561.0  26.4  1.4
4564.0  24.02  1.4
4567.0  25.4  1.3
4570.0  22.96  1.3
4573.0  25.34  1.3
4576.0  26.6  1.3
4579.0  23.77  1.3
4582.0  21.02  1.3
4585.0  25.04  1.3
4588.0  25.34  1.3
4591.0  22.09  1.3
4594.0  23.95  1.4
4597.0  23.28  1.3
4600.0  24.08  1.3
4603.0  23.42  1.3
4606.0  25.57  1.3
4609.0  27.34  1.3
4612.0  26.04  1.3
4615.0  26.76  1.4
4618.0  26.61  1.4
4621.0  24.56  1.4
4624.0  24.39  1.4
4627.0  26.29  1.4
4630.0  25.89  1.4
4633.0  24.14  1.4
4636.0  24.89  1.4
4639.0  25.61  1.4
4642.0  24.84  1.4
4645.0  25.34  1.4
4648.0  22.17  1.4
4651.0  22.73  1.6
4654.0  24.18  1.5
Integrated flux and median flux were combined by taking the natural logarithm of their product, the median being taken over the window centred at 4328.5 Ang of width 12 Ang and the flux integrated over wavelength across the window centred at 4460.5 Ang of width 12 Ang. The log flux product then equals 8.4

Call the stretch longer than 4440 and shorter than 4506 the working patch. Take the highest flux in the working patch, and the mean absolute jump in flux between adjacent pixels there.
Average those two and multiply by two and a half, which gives 34.9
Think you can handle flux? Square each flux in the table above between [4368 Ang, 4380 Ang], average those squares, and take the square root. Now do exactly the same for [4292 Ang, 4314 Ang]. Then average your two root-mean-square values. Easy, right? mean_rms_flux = 16.1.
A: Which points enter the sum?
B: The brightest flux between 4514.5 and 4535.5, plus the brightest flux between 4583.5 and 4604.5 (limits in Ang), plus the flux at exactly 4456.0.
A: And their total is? 72.4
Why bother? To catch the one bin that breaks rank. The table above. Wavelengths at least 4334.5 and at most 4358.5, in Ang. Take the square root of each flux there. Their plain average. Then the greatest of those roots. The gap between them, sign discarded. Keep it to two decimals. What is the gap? 0.20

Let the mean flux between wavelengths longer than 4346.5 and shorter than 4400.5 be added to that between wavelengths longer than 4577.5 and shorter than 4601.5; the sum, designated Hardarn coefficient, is 42.1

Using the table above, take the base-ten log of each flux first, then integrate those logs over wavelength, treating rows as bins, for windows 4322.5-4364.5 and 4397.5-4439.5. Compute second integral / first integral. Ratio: 1.02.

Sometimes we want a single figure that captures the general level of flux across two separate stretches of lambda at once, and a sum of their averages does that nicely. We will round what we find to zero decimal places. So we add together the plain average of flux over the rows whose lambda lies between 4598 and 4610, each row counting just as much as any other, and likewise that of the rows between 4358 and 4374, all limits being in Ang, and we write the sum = 45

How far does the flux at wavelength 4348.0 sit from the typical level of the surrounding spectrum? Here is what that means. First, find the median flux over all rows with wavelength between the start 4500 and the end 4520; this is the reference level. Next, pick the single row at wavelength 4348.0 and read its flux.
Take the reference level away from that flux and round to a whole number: -5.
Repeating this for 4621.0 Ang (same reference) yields -1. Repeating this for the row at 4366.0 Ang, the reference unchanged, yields -6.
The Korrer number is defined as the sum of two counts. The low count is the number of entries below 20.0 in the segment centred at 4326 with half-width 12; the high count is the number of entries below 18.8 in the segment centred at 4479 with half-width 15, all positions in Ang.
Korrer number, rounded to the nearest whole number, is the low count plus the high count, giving 5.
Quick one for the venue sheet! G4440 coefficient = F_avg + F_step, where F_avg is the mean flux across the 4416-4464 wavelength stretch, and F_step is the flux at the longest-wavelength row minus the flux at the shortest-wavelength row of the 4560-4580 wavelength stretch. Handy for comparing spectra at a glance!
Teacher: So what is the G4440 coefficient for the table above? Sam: 18.3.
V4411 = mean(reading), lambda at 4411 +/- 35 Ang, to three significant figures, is 19.3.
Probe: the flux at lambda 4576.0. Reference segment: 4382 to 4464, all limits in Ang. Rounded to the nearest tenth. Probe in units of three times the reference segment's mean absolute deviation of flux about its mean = 4.8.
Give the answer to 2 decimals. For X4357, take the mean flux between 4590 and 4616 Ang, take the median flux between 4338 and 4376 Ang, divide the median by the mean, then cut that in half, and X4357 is 0.39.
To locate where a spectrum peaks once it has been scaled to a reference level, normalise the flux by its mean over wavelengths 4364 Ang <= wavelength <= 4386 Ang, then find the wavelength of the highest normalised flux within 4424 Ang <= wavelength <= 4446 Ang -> 4444.0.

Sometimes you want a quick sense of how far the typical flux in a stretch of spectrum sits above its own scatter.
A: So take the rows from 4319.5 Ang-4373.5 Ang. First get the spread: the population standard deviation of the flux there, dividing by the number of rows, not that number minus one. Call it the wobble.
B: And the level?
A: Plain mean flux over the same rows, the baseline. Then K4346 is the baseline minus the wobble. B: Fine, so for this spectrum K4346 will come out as 17.3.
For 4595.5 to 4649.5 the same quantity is 23.8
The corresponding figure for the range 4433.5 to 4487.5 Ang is 20.6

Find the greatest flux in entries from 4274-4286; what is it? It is 21.11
